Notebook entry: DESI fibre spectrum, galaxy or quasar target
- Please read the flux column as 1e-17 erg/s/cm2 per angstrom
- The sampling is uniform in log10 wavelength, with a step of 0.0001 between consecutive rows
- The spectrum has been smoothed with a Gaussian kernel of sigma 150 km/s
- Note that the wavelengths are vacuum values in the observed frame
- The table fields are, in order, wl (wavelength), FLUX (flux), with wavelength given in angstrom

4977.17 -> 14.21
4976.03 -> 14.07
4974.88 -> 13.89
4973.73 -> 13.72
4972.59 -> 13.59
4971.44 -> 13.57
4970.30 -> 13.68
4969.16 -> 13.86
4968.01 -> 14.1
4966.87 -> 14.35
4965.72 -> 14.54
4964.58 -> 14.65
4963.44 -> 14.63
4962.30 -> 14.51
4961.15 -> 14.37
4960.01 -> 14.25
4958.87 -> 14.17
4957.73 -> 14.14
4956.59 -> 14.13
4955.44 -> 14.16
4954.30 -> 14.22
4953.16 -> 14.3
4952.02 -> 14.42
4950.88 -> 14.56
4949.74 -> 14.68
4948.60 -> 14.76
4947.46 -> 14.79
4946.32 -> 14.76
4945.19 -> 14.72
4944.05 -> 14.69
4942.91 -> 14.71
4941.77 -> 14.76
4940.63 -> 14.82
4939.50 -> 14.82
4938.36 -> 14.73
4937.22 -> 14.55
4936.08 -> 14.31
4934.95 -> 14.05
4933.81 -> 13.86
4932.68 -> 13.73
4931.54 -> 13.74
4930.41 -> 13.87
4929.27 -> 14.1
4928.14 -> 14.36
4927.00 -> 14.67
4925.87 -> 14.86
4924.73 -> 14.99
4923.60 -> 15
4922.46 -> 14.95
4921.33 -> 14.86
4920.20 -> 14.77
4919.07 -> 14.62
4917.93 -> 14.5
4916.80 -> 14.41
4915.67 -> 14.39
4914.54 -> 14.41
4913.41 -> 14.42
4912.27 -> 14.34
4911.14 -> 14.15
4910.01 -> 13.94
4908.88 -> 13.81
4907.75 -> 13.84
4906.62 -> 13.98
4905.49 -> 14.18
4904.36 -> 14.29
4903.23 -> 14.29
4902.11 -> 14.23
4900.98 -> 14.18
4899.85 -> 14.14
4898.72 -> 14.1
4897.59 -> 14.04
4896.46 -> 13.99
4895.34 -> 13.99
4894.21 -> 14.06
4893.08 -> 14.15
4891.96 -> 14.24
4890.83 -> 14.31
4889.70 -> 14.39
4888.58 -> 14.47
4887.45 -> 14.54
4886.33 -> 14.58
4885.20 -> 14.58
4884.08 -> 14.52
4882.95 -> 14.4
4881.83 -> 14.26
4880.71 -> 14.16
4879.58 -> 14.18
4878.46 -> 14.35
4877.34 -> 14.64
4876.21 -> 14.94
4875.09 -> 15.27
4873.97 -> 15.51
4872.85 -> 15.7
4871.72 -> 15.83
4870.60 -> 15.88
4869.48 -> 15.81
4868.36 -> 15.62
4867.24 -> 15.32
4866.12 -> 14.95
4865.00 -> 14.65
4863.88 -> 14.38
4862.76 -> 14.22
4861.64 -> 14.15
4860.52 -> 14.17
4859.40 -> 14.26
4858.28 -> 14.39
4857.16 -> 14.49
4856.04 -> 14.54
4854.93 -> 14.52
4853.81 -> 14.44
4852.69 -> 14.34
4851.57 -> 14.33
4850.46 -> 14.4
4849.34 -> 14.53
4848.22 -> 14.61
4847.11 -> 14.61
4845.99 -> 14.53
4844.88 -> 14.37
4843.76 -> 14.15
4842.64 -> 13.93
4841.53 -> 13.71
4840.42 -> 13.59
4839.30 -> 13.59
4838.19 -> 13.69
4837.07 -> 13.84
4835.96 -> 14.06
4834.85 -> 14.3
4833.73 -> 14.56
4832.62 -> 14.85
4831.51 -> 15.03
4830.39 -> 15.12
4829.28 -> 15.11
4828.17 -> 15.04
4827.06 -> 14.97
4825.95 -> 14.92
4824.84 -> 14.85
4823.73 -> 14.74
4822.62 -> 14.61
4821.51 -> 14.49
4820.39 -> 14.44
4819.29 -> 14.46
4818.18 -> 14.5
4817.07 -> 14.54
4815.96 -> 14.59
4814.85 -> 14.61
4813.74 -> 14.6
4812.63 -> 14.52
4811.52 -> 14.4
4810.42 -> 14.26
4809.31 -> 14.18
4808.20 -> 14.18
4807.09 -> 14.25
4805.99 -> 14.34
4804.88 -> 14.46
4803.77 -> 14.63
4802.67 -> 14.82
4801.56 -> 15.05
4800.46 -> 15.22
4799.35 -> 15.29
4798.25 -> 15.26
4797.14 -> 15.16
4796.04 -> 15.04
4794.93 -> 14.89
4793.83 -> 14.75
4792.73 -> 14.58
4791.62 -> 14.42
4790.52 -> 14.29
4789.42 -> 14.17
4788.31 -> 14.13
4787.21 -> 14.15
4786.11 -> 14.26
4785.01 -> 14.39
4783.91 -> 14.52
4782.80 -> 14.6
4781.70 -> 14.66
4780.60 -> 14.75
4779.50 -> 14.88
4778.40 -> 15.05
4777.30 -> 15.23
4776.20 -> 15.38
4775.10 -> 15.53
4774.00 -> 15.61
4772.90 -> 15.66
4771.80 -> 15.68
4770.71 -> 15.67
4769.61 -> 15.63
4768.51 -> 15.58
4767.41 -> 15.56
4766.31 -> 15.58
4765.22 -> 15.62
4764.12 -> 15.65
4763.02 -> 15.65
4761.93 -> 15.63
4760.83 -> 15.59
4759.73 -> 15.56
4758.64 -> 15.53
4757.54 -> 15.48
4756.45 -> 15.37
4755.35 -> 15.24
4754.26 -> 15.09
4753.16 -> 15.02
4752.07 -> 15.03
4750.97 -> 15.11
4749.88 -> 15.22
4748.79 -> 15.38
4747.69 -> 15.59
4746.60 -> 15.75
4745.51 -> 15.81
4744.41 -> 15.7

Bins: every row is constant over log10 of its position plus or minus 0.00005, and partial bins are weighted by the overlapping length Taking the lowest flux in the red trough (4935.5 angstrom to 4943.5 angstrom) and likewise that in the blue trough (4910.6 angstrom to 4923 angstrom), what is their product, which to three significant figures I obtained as 202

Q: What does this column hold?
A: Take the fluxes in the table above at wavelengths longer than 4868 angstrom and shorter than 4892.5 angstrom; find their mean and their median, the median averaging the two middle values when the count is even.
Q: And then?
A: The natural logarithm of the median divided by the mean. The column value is -0.018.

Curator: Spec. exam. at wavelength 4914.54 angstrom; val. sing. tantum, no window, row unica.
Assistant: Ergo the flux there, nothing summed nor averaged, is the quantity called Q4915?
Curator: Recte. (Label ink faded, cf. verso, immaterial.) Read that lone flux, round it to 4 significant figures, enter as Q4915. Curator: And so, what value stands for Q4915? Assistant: 14.41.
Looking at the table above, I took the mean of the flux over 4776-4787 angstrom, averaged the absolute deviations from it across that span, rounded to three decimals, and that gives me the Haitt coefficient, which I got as 0.290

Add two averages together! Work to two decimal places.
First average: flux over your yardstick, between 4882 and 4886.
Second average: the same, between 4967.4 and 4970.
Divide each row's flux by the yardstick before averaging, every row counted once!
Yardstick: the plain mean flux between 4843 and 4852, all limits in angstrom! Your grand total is 1.97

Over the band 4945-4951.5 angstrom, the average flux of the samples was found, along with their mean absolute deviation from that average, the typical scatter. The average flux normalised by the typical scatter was 241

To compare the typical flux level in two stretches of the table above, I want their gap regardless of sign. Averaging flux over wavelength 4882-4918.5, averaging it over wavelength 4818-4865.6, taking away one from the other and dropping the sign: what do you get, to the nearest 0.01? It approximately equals 0.18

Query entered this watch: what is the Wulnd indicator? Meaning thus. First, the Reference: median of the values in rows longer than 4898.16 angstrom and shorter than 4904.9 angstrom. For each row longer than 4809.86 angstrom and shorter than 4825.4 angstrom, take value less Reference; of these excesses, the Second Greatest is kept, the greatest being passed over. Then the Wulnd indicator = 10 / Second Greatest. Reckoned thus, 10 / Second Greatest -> 19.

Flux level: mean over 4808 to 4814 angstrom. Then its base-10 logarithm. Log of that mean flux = 1.16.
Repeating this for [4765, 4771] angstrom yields 1.19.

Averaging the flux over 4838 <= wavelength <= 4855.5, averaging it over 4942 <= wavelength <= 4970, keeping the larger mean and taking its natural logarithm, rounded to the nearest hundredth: 2.67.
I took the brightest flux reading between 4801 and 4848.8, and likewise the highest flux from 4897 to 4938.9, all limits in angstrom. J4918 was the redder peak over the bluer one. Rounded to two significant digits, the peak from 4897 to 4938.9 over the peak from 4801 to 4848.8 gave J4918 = 0.99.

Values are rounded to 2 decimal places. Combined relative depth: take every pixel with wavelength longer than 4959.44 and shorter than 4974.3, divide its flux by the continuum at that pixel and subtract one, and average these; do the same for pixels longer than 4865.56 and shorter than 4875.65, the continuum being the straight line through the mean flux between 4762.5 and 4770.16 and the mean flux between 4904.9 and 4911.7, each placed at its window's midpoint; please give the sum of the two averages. 0.14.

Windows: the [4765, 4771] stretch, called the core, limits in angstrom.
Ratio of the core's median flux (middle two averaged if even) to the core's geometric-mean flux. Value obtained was 1.00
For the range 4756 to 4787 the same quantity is 1.02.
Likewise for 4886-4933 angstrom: 1.00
